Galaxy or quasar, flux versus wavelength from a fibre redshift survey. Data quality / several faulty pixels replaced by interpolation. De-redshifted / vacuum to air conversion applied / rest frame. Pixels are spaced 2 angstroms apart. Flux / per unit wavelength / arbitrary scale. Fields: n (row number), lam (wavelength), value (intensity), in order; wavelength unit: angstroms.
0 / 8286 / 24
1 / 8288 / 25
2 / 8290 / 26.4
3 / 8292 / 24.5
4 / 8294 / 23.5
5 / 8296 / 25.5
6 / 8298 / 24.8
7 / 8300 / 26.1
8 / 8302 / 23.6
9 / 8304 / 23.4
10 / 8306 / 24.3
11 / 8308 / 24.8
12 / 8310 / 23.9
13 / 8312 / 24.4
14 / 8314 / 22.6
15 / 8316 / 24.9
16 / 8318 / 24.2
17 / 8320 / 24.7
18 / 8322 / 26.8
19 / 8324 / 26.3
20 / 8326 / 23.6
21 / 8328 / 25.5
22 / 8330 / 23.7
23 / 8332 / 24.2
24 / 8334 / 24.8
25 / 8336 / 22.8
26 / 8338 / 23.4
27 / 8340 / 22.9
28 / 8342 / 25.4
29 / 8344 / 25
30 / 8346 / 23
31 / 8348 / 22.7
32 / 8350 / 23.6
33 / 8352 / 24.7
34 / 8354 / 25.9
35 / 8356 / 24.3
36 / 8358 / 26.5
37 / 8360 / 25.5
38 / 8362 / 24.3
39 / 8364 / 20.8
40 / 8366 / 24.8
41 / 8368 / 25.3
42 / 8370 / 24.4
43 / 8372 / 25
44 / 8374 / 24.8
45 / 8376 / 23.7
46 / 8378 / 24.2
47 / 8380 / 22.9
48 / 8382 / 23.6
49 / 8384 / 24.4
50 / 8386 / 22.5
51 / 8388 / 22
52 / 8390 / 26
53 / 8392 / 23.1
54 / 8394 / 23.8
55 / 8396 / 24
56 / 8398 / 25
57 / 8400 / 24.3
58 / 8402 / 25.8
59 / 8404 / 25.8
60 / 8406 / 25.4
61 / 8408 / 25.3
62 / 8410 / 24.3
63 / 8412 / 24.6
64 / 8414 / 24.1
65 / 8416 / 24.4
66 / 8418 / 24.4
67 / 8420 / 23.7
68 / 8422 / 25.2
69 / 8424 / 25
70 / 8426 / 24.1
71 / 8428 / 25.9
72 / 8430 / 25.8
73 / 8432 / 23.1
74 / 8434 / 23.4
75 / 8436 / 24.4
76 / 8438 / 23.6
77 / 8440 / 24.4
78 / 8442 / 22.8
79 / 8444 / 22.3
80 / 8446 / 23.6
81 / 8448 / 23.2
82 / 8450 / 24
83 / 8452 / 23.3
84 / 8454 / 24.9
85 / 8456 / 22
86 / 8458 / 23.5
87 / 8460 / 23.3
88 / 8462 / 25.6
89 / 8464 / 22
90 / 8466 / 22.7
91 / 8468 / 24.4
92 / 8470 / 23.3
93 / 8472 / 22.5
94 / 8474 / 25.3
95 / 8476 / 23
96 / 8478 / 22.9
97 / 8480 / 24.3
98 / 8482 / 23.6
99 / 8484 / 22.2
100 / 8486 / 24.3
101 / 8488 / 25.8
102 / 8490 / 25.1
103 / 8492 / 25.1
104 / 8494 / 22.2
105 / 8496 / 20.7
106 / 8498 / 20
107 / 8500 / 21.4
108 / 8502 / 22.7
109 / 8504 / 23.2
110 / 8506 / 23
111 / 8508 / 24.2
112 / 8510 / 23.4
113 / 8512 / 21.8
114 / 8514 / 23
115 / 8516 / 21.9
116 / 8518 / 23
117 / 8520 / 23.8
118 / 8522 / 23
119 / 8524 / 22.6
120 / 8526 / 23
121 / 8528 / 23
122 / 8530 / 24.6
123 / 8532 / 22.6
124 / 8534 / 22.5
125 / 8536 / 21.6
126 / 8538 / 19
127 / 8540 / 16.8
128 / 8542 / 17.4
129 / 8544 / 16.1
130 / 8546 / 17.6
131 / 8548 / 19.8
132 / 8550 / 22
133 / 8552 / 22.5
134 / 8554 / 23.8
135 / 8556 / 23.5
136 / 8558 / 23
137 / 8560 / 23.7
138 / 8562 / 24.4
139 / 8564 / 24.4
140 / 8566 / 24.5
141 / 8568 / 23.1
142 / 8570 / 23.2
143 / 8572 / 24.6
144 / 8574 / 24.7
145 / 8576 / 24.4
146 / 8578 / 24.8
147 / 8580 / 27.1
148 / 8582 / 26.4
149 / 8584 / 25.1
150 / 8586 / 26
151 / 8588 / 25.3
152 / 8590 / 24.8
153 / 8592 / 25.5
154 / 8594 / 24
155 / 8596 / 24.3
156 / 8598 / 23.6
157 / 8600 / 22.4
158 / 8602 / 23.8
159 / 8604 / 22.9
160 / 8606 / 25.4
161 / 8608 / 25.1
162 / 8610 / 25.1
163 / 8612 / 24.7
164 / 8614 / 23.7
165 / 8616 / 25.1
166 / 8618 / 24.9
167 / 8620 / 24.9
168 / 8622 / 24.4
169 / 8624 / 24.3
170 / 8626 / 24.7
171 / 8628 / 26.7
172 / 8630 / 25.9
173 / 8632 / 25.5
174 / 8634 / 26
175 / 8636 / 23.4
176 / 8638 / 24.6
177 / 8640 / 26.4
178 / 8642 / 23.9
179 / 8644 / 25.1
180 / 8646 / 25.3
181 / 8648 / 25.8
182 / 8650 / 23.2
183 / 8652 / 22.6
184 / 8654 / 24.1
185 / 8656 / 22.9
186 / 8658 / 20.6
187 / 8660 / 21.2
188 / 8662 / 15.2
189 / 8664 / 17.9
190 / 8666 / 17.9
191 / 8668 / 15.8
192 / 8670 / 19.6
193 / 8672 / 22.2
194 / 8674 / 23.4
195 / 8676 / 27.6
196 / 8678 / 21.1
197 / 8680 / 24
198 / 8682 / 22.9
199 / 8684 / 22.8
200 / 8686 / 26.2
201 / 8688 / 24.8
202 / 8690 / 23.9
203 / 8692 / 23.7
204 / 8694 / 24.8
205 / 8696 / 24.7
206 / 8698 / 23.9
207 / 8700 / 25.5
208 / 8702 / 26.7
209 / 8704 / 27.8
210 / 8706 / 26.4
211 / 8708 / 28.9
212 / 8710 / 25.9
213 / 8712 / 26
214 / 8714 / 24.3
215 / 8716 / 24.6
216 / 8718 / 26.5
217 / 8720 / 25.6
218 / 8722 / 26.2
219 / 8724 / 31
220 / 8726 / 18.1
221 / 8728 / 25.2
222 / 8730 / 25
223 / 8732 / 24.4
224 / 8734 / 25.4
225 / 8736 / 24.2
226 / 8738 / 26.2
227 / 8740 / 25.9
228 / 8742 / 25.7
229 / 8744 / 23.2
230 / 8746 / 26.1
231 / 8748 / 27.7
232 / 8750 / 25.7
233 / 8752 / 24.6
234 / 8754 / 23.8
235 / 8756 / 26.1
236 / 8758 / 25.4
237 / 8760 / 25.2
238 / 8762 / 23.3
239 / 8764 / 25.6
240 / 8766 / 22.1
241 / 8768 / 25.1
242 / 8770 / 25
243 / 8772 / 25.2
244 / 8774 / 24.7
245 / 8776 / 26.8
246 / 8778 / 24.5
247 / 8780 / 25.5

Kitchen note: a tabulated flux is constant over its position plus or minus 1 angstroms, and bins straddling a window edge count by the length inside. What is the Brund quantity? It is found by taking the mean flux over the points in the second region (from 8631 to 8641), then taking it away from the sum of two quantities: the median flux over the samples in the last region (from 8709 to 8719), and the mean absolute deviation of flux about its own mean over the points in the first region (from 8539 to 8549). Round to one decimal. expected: 1.6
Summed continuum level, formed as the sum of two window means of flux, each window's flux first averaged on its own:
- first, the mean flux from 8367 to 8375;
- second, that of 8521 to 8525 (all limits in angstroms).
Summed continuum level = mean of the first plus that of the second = 47.7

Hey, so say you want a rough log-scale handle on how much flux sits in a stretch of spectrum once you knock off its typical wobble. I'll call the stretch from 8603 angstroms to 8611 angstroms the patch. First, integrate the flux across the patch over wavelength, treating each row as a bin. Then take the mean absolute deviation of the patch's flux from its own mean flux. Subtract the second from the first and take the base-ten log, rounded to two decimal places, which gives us 2.29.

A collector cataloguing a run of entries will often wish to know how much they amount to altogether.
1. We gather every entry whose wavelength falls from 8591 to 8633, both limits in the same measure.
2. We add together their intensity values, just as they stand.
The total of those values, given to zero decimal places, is 517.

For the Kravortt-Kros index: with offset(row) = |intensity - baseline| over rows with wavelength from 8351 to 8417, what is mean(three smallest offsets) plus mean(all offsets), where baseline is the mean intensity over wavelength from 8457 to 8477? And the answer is 1.4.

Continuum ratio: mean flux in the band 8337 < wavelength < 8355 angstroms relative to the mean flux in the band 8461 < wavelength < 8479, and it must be 1.02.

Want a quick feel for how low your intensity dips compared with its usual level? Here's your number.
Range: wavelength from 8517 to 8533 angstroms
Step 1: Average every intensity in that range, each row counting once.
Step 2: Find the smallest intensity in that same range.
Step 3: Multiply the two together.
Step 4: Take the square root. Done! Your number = 22.9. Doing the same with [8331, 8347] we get 23.4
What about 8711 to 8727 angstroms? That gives 21.4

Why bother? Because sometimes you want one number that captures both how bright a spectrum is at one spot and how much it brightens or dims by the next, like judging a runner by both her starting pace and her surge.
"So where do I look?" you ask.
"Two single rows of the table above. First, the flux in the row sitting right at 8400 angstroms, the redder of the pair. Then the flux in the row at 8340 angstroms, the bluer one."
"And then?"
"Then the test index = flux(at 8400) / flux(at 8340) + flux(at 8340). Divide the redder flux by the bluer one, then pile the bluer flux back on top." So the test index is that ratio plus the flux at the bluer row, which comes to 24.0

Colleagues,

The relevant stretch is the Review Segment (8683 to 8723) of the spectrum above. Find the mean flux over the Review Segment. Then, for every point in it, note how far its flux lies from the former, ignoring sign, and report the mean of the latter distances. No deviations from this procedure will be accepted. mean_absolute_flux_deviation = 1.16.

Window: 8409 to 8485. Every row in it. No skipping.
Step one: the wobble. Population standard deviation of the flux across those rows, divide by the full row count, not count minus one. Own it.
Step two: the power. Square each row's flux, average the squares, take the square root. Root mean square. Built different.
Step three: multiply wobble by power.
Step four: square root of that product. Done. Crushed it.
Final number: 4.95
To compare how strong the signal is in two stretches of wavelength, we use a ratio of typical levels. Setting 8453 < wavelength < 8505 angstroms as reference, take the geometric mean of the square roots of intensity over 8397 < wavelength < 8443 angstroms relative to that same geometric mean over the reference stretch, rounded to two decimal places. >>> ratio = 1.03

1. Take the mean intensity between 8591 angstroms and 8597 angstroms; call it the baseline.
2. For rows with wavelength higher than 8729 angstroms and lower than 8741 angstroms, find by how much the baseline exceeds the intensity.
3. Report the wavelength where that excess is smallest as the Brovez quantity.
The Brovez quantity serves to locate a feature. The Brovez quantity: 8738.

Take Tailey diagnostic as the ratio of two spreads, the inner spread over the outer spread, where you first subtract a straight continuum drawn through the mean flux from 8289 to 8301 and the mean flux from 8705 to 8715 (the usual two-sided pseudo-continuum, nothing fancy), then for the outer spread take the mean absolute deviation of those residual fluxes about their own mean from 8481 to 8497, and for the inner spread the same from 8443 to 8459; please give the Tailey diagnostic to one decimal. 0.4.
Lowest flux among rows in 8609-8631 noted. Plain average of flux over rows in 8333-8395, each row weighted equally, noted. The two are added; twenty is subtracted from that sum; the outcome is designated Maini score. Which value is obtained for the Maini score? 28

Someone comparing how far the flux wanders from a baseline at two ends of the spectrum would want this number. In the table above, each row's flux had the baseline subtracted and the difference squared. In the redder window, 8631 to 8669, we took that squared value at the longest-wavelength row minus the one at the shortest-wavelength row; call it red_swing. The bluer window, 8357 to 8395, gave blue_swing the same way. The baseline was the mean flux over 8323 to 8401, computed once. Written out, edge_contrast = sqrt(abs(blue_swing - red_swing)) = 8.6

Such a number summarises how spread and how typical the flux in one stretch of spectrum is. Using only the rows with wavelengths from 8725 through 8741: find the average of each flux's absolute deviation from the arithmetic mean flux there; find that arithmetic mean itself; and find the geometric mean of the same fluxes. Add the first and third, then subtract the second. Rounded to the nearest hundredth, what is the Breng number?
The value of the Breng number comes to 1.43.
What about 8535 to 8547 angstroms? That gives 1.39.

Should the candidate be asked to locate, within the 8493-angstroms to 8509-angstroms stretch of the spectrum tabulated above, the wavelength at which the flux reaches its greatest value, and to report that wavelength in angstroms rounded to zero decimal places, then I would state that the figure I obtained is 8508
